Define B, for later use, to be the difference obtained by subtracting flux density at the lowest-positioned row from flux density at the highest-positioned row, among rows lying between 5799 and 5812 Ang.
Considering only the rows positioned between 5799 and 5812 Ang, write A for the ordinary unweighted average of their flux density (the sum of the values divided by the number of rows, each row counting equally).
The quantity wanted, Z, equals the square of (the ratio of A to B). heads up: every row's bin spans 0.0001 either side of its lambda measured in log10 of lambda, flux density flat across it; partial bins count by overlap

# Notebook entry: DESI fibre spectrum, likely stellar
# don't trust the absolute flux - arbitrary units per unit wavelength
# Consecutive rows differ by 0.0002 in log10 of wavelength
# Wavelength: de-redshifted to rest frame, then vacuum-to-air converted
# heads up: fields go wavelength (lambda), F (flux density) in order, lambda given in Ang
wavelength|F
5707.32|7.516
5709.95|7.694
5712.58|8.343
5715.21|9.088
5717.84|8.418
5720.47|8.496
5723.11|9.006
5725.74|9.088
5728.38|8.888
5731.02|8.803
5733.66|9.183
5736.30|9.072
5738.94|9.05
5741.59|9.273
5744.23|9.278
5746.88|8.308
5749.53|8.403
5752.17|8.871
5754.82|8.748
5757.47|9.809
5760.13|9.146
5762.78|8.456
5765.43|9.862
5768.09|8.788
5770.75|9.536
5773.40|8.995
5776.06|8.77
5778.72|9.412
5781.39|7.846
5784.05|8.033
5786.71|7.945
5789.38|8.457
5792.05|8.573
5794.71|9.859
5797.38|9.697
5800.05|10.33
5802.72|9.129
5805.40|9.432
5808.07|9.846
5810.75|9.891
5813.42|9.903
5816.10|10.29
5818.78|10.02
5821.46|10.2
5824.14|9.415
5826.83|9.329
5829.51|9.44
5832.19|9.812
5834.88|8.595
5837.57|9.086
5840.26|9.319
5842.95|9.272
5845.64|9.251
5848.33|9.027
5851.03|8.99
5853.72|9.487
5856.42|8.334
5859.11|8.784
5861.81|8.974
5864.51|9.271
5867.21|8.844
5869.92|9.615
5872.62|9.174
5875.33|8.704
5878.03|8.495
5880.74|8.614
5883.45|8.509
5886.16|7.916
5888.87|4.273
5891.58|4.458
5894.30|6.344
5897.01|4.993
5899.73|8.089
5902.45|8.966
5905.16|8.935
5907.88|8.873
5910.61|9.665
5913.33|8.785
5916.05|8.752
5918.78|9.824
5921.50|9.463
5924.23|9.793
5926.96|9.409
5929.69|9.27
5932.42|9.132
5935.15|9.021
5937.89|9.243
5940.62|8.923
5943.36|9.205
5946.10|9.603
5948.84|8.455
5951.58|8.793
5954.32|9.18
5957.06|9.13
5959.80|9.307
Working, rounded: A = 9.7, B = -0.44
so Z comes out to 491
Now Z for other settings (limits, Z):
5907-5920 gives 93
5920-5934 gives 809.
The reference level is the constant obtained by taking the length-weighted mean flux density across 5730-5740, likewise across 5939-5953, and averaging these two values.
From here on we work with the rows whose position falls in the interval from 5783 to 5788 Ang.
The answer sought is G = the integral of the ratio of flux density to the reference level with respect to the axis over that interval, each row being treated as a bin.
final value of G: 4.4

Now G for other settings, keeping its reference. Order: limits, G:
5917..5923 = 6.4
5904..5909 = 4.9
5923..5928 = 5.3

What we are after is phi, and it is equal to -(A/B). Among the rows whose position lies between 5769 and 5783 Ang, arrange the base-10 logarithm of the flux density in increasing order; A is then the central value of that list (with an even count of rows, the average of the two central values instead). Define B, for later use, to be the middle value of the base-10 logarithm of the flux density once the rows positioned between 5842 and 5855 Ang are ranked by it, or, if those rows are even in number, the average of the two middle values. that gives -0.99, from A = 0.954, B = 0.966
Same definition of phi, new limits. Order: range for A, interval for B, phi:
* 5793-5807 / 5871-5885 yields -1.05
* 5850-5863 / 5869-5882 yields -1.01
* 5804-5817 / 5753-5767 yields -1.04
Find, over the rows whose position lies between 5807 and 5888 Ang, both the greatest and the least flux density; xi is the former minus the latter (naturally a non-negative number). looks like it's 2.4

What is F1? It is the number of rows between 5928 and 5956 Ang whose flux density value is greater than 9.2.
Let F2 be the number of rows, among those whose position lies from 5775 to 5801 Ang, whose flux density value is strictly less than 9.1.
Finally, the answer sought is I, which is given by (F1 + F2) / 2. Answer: 5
